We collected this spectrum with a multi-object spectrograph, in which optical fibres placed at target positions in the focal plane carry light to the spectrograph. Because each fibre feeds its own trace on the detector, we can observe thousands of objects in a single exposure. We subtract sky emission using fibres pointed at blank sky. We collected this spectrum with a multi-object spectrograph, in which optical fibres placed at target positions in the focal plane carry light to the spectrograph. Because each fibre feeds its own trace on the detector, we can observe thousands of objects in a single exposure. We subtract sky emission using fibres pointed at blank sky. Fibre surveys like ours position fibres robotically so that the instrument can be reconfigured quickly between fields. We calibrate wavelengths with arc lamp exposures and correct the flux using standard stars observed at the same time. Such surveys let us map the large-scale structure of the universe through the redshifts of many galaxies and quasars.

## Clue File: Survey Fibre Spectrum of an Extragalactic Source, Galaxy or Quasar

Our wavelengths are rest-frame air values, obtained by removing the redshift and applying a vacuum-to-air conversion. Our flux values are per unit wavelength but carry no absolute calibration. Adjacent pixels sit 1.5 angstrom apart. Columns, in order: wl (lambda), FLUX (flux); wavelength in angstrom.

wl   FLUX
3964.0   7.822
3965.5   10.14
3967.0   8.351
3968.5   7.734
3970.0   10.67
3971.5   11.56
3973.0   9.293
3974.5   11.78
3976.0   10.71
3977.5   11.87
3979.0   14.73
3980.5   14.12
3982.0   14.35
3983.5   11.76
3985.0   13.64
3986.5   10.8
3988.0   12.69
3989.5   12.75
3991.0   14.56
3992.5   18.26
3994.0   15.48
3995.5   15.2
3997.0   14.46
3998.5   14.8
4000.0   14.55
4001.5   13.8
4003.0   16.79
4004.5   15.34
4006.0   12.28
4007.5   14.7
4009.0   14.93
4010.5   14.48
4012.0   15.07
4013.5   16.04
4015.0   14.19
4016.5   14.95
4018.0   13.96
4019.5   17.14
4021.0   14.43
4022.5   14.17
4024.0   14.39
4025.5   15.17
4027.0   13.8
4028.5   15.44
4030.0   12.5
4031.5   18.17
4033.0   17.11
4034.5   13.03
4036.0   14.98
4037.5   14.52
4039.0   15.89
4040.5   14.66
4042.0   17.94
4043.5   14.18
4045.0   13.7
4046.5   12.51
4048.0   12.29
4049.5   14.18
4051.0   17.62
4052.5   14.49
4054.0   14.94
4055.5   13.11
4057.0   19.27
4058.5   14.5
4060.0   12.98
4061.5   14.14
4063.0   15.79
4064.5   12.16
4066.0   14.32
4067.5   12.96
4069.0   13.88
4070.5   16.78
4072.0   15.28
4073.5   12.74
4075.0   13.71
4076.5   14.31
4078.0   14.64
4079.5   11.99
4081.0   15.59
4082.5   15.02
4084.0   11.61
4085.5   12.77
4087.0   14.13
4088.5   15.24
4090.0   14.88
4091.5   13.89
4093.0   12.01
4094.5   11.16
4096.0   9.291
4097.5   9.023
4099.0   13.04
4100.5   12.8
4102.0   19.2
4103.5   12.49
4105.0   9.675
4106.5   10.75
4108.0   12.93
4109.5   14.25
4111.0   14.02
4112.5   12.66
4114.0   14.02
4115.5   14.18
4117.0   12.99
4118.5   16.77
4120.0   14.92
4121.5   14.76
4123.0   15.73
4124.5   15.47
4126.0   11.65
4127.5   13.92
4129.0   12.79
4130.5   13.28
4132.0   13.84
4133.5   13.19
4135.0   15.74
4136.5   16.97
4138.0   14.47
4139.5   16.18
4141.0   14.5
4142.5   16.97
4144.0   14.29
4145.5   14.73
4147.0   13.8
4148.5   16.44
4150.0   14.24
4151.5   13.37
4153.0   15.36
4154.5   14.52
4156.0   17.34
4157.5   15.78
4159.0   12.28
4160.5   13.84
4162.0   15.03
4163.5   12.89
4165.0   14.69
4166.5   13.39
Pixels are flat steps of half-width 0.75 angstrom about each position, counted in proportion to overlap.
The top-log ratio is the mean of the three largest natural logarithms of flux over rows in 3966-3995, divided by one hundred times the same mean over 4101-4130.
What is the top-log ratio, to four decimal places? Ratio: 0.0098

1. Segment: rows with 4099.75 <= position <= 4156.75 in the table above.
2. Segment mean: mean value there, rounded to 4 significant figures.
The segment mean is 14.35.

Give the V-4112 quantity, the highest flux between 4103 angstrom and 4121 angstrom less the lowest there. 7.1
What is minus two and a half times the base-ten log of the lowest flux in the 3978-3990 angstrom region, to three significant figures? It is -2.58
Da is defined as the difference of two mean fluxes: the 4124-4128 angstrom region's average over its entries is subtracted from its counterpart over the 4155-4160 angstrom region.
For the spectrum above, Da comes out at 1.5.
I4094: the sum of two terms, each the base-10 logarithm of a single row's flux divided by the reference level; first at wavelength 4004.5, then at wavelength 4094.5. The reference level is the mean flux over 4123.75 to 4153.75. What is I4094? -0.09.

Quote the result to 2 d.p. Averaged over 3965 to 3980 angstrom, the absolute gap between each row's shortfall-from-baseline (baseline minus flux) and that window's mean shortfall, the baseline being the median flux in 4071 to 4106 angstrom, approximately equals 1.45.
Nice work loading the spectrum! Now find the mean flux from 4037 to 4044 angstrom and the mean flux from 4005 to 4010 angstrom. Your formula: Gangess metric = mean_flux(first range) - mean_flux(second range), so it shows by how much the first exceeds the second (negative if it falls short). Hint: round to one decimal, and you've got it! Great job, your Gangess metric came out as 1.5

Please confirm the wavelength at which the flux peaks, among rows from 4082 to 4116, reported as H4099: 4102.0 angstrom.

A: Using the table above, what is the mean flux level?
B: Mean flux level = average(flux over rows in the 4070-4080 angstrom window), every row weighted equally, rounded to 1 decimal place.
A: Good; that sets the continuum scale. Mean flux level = 14.2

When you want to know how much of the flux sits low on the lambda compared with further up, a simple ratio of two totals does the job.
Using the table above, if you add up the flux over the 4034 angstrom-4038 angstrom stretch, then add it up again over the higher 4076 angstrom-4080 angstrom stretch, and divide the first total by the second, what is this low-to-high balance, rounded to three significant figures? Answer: 1.04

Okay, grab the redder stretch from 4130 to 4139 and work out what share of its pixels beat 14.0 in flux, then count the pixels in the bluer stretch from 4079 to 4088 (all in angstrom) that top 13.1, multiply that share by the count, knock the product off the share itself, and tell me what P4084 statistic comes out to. -1.0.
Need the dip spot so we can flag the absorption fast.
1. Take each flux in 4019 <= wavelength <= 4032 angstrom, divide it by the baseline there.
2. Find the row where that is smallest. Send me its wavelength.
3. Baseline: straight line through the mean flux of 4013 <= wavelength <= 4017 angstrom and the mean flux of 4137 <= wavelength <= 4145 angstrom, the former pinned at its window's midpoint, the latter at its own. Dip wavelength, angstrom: 4030.0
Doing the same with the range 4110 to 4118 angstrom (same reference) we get 4112.5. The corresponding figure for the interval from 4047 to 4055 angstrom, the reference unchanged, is 4048.0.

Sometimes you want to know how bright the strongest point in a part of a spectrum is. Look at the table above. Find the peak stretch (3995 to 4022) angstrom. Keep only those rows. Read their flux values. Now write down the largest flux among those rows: 17.14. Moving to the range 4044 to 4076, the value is 19.27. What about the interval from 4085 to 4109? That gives 19.2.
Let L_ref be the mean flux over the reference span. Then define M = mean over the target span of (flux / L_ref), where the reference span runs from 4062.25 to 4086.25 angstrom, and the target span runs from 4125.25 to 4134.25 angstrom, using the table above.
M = 0.94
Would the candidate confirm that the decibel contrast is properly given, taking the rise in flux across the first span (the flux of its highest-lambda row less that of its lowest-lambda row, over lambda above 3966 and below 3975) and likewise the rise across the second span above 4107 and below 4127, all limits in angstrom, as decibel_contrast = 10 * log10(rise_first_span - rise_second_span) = 6.7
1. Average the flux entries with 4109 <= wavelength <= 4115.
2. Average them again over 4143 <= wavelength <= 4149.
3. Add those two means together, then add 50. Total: 79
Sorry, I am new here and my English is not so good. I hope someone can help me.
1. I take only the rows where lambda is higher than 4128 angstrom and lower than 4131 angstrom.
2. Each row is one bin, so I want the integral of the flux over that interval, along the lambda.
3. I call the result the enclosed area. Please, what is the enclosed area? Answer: 39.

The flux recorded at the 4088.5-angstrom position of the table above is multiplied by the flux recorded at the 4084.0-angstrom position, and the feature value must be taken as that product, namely 177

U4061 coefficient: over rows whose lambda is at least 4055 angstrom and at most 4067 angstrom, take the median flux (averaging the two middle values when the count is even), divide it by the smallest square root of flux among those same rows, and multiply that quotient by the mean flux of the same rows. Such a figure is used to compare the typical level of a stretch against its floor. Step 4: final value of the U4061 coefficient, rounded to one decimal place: 59.3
